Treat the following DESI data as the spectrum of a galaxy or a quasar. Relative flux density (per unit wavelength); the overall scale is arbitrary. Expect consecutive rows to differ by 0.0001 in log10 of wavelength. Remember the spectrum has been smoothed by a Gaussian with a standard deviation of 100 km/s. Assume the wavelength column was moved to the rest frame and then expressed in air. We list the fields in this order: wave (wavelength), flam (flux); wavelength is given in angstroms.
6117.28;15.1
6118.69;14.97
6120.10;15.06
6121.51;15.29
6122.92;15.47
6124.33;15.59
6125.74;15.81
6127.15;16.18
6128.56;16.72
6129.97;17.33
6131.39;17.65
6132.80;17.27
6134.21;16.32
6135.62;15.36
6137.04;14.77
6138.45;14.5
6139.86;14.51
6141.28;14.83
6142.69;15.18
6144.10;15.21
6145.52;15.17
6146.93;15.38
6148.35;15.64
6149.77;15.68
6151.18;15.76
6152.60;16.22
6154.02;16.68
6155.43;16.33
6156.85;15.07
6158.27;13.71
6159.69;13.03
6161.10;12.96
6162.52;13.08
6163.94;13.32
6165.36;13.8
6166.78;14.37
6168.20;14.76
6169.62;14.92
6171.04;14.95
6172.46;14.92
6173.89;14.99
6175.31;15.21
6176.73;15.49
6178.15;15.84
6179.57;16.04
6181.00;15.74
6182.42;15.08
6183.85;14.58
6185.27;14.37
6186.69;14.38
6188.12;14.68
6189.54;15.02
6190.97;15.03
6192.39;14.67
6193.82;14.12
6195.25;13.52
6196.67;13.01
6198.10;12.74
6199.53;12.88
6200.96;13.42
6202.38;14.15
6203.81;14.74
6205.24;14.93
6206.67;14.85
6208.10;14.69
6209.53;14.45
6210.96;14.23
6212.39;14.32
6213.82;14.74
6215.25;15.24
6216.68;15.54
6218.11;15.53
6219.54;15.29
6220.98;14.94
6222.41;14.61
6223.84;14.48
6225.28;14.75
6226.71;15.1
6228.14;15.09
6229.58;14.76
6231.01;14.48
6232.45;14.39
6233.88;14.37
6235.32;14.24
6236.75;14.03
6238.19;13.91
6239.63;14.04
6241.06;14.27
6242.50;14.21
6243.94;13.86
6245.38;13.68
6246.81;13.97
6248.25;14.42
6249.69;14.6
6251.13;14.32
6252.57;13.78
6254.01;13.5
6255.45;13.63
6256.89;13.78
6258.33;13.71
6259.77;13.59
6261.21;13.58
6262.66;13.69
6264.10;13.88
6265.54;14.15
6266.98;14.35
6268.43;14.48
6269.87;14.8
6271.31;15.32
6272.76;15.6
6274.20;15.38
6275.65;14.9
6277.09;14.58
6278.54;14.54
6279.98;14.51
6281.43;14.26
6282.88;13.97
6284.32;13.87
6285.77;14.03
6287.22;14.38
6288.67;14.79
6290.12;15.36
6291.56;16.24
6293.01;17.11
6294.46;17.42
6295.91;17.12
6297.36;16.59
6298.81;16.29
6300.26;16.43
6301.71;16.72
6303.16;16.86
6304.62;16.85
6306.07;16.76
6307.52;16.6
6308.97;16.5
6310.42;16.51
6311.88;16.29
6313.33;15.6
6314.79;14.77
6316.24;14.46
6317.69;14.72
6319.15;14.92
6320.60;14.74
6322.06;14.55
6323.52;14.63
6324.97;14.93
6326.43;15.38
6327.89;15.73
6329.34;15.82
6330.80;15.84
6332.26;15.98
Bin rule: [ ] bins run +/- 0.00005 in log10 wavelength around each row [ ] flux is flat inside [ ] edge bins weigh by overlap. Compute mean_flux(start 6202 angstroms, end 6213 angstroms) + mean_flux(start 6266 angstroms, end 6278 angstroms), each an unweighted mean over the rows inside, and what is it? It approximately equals 29.5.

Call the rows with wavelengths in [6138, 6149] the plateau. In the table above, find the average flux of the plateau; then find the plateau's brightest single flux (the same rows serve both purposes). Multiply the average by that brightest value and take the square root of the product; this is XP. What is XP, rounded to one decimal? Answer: 15.3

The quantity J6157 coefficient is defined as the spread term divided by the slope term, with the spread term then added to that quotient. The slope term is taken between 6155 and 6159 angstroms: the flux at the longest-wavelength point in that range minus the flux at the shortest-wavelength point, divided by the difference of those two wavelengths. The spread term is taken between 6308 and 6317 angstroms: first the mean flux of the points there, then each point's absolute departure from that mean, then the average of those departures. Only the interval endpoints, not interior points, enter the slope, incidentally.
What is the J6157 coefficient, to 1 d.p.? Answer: -0.1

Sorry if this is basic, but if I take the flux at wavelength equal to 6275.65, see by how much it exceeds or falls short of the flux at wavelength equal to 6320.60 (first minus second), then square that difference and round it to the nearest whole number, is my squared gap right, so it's 0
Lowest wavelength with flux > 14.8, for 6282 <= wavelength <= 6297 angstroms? 6290.12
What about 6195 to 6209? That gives 6205.24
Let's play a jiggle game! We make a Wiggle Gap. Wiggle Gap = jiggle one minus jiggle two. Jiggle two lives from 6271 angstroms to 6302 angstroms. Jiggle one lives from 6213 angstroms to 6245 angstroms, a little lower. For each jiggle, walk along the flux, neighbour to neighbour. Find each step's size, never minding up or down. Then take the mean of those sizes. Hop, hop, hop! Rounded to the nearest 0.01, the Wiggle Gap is -0.13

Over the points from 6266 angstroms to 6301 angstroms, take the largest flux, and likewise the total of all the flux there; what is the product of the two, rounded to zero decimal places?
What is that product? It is 6381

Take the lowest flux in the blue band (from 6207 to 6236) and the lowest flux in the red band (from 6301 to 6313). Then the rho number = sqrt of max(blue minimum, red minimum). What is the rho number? 4.04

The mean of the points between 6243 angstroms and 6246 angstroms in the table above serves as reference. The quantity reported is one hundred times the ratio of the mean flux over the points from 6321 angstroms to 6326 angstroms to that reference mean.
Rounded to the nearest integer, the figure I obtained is 107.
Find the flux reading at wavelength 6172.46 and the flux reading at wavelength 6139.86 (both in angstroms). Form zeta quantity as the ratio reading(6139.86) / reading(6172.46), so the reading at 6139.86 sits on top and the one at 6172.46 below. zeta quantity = 0.97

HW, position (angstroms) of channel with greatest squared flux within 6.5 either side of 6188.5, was 6182.42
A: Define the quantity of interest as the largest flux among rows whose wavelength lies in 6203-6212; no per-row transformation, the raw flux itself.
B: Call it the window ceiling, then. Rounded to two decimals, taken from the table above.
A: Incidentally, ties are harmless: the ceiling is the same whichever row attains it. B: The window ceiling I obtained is 14.93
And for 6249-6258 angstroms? 14.60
